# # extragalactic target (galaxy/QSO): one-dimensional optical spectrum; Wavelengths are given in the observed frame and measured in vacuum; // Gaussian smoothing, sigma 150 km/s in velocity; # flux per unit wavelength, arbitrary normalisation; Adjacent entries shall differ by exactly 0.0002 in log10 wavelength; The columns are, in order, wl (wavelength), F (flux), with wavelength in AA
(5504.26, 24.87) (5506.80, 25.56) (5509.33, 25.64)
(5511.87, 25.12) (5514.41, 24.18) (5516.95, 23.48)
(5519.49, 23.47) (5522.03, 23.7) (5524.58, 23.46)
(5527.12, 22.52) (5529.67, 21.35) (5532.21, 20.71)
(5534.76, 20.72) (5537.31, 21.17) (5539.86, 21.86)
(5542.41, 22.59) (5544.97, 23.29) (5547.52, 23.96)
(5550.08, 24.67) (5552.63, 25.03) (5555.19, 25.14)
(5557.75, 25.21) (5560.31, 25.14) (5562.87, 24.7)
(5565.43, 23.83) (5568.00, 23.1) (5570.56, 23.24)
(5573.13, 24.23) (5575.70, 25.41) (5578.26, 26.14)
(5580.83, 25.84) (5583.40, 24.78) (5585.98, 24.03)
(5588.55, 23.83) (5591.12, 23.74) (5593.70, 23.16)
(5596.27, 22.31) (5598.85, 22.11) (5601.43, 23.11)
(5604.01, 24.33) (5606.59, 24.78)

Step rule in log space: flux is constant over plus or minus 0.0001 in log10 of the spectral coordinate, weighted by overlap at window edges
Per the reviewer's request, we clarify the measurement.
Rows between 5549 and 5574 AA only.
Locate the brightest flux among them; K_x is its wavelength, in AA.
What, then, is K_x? 5557.75 AA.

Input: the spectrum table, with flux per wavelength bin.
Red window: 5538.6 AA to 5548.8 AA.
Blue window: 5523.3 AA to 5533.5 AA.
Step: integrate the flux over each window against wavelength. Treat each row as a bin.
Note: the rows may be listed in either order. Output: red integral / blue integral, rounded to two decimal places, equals 1.04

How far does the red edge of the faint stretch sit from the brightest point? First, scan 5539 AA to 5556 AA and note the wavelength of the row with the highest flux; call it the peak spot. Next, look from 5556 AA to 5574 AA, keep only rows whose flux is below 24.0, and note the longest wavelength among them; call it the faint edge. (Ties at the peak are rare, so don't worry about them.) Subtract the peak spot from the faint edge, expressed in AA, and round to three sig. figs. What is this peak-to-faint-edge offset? 15.4 AA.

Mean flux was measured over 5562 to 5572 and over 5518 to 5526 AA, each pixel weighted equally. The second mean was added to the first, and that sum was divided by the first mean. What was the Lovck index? 1.99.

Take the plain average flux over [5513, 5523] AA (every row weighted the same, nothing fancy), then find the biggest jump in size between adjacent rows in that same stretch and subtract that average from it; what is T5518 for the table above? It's -23.0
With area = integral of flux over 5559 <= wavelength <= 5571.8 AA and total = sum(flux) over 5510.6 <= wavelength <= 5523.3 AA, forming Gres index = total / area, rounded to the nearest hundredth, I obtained 0.39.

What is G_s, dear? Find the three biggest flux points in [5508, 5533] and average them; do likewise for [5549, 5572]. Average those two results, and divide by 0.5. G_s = 50.1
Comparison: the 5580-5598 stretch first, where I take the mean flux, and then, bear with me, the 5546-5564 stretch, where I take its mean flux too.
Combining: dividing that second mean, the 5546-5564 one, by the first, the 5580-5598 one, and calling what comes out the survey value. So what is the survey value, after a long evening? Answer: 1.04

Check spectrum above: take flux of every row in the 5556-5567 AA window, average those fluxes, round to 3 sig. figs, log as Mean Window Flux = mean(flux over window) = 24.7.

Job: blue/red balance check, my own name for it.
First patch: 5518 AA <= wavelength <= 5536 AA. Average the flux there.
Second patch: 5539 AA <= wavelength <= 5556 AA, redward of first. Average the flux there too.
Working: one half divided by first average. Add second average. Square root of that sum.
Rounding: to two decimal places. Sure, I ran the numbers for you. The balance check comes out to 4.88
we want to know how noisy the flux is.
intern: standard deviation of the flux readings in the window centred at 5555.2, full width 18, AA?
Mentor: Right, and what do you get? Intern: 0.4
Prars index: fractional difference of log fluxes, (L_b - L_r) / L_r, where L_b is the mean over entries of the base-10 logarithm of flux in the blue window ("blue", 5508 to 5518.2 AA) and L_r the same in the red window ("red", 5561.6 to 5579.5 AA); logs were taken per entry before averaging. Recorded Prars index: 0.003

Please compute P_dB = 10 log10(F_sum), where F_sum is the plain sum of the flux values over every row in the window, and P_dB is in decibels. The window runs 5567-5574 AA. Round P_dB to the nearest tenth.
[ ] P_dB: 18.5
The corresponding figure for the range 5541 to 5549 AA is 18.4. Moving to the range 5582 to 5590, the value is 18.6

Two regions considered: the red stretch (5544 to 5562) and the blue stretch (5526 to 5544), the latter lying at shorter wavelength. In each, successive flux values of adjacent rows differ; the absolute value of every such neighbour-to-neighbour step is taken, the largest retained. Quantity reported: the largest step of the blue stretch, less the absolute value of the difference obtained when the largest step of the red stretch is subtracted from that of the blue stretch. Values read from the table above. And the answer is 0.71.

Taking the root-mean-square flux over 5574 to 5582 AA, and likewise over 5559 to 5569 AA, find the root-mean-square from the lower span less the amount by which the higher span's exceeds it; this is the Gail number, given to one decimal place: 22.6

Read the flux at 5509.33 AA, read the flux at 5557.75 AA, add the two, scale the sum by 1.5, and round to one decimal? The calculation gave 76.3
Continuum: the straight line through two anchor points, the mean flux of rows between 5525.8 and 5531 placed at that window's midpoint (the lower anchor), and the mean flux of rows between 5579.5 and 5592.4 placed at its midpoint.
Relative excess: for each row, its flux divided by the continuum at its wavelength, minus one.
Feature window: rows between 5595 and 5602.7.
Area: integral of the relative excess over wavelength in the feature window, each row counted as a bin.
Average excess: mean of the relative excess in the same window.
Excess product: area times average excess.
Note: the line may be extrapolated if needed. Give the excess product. 0.077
